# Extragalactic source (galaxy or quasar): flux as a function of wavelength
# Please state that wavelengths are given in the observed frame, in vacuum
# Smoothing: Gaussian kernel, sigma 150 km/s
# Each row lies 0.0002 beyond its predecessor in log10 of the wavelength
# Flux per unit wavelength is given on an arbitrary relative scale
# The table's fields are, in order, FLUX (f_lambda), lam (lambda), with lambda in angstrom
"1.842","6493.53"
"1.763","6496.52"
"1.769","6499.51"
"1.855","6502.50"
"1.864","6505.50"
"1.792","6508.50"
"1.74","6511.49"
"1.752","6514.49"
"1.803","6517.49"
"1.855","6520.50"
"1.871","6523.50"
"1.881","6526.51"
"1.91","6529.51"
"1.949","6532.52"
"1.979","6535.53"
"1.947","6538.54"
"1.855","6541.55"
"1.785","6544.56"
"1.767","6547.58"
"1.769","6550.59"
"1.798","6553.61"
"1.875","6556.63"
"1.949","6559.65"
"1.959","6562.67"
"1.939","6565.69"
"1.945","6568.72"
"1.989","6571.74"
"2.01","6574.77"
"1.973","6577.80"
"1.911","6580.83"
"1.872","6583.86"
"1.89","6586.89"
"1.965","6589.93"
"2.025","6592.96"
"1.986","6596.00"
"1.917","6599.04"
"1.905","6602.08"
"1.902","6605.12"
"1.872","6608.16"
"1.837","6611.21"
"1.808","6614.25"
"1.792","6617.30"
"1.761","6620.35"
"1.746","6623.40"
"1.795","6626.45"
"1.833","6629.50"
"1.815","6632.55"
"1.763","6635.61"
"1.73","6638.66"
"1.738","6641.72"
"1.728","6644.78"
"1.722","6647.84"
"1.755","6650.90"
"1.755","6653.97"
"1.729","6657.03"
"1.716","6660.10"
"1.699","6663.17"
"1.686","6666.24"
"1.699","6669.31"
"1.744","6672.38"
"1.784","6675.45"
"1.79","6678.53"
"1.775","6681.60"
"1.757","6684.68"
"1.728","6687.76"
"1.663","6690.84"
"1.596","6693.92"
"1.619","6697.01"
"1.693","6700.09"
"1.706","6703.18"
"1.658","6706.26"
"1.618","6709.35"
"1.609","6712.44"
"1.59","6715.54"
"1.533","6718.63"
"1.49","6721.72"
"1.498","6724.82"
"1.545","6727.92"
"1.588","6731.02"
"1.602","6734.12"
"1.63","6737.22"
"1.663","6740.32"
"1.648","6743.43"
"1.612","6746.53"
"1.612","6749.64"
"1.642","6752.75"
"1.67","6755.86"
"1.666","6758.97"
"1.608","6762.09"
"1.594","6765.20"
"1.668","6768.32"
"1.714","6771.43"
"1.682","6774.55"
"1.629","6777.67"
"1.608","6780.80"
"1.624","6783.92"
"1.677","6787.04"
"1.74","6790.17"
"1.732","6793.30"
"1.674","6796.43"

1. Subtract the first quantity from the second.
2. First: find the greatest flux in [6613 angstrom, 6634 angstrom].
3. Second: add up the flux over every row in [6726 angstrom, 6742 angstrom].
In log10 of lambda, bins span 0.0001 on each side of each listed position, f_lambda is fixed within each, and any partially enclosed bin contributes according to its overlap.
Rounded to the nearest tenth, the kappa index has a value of 6.2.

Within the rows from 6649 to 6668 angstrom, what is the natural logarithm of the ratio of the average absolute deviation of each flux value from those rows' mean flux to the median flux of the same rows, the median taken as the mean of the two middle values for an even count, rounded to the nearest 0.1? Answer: -4.3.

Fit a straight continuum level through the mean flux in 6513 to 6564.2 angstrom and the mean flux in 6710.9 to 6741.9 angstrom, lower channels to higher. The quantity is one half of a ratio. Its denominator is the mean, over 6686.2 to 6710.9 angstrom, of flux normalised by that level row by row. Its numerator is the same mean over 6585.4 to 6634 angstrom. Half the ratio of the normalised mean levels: 0.518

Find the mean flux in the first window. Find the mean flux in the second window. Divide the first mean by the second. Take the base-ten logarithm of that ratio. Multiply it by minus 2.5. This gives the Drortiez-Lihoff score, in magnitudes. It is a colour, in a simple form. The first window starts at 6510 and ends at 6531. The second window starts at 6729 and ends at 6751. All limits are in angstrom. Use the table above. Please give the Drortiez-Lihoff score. -0.13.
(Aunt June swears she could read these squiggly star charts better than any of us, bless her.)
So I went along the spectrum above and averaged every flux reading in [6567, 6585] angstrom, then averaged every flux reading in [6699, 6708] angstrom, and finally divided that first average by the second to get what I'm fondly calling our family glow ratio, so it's 1.16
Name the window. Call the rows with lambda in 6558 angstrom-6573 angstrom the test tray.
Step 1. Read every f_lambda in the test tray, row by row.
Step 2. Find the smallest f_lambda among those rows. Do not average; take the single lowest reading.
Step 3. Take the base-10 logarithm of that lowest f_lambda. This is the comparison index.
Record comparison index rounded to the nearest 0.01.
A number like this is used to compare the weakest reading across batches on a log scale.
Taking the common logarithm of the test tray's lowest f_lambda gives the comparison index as 0.29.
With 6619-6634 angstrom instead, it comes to 0.24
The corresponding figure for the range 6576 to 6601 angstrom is 0.27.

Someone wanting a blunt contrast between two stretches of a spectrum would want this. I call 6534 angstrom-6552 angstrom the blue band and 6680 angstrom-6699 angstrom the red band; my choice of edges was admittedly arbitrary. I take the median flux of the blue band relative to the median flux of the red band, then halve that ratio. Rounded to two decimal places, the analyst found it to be 0.54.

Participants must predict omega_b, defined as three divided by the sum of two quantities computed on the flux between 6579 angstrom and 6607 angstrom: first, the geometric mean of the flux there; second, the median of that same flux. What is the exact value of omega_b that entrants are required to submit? 0.78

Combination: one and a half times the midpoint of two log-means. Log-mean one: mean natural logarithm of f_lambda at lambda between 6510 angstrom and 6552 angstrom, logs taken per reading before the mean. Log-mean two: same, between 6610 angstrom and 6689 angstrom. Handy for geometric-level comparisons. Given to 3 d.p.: 0.882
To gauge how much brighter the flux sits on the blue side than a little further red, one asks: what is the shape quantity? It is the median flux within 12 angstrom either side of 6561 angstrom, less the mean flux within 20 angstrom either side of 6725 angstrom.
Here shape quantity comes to 0.35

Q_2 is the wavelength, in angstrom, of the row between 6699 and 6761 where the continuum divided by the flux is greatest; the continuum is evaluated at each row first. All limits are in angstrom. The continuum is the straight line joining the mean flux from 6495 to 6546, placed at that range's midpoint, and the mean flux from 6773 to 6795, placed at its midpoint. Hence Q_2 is 6721.72 angstrom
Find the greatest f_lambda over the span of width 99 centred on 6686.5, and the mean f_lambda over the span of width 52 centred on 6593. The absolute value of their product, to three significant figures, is 3.43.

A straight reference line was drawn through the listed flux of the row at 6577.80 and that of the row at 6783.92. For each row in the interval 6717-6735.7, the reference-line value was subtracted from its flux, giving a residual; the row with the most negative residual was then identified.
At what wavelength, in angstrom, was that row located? 6721.72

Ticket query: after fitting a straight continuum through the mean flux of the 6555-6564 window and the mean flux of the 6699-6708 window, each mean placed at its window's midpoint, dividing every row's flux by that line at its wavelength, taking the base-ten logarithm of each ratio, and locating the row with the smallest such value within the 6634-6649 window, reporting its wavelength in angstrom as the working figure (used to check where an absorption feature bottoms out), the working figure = 6638.66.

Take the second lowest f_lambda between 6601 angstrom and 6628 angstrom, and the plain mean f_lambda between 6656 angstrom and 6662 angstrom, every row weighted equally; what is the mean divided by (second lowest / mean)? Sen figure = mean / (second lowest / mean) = 1.68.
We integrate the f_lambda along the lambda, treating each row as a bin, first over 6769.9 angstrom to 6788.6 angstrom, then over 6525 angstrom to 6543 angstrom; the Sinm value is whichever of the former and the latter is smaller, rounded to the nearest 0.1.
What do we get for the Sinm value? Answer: 31.0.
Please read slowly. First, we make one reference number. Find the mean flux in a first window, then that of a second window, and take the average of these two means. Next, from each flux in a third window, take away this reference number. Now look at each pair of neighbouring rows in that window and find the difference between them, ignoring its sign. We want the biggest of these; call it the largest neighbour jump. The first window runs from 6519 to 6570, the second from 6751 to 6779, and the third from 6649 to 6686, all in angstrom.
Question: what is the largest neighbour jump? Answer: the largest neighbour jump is 0.045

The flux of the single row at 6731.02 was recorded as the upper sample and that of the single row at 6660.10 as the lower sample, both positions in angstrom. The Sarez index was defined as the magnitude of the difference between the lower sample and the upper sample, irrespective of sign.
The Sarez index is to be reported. 0.13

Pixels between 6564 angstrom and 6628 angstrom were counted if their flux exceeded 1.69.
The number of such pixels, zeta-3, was 21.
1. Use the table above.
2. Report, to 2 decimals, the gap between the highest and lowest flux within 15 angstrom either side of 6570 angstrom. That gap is 0.14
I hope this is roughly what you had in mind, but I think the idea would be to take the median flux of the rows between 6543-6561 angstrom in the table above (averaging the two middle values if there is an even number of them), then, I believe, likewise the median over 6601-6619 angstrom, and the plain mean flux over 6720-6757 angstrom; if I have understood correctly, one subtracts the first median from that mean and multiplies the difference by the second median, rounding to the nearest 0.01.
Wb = -0.36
